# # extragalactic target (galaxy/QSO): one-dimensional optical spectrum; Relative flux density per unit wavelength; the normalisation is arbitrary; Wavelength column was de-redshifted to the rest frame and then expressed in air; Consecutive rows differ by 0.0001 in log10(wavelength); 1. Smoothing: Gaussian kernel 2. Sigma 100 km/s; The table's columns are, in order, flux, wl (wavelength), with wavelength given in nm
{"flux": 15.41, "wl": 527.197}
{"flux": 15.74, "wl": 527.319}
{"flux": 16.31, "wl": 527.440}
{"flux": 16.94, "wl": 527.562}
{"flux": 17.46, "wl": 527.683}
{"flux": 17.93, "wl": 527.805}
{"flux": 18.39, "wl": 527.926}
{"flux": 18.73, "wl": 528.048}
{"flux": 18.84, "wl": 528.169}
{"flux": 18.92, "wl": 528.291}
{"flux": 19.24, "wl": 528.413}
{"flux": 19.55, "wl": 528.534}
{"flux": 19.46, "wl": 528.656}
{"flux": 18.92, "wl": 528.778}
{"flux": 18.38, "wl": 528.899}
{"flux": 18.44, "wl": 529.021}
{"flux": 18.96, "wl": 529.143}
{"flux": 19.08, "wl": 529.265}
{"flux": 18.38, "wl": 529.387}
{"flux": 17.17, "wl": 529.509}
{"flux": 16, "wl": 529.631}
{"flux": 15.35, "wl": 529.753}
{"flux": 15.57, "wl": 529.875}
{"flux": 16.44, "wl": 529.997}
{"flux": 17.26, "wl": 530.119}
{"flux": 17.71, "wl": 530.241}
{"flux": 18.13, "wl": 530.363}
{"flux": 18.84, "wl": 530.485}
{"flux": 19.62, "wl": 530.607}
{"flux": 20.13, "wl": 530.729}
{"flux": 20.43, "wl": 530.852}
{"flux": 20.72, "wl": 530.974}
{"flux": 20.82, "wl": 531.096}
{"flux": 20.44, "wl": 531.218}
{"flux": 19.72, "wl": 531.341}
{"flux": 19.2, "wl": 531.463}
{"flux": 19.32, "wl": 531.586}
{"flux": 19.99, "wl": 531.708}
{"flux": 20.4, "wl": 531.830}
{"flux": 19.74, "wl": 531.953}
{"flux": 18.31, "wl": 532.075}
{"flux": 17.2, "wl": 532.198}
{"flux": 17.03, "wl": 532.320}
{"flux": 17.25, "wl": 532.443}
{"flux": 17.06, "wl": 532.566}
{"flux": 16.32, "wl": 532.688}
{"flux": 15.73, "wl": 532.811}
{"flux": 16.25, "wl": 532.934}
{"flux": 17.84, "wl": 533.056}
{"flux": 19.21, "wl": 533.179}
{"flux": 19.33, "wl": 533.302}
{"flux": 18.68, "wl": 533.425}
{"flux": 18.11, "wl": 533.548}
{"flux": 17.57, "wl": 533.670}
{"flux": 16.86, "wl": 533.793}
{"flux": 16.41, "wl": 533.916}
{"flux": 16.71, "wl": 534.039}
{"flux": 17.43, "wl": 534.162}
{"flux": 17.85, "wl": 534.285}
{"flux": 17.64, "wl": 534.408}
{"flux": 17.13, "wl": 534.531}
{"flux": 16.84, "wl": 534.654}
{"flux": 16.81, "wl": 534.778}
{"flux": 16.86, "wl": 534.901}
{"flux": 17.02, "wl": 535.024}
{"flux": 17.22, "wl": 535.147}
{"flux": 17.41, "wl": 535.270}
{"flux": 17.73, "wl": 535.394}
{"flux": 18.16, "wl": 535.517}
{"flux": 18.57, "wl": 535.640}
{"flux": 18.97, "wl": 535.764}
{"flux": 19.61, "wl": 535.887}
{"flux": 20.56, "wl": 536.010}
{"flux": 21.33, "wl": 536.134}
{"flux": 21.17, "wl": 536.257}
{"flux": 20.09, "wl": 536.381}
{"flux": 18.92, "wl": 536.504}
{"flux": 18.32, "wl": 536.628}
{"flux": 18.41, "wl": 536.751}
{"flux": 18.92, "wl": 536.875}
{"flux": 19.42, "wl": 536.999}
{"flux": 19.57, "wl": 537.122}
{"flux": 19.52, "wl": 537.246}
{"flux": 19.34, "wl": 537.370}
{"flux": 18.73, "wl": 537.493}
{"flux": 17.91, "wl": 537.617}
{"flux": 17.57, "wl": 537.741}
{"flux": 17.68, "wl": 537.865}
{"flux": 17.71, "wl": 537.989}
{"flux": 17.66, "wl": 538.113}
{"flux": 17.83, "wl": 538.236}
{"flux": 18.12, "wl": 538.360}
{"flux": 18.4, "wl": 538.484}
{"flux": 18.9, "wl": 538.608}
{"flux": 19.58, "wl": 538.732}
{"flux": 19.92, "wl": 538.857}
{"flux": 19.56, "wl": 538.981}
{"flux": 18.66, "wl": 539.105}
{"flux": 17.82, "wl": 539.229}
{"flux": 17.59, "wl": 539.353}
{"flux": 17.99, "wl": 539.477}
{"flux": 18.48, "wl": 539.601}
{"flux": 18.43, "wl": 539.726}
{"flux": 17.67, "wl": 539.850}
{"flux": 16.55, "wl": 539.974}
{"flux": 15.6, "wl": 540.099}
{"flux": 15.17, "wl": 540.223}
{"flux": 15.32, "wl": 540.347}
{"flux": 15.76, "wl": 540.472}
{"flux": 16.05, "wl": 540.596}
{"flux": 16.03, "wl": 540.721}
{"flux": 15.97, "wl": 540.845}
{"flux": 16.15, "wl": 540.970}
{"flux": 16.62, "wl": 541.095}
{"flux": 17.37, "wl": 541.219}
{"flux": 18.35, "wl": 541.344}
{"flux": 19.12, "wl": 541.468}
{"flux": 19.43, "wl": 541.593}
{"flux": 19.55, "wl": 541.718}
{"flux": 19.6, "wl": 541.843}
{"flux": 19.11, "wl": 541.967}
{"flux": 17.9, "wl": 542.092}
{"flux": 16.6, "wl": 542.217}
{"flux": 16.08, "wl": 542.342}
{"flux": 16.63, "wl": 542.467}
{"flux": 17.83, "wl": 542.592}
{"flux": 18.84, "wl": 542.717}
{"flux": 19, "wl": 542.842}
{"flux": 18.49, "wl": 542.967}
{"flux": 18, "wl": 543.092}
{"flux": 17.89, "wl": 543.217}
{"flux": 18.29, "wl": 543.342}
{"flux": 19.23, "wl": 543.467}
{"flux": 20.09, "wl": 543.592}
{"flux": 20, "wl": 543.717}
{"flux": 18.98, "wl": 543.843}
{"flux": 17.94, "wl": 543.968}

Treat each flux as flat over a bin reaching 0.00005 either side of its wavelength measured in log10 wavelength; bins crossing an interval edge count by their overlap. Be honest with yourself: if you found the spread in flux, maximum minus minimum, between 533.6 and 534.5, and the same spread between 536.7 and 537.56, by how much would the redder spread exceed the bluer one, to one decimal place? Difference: -0.3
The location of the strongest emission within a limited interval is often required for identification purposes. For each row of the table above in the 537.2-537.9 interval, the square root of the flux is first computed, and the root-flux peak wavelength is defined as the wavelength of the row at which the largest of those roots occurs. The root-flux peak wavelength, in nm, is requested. 537.246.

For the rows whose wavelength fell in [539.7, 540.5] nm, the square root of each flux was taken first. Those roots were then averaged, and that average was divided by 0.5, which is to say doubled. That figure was 8.1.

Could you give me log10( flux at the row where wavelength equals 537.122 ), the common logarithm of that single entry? 1.29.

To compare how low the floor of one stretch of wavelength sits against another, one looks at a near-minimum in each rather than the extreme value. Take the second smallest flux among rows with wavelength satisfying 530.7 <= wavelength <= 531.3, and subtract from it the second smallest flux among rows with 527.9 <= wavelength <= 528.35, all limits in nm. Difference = 1.7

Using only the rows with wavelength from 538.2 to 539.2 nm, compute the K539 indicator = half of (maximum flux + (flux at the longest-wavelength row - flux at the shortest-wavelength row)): 10.4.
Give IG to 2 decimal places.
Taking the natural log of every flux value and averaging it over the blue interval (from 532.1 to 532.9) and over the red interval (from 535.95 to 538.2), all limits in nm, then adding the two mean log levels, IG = 5.76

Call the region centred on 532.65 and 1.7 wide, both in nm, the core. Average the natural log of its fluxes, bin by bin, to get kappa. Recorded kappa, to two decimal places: 2.88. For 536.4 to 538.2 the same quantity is 2.92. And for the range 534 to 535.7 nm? 2.86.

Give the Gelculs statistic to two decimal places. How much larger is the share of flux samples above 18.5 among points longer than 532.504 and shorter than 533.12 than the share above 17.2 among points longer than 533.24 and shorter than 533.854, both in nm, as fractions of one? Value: -0.80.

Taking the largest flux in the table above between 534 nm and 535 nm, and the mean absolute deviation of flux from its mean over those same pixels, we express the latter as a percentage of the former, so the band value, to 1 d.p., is 2.0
